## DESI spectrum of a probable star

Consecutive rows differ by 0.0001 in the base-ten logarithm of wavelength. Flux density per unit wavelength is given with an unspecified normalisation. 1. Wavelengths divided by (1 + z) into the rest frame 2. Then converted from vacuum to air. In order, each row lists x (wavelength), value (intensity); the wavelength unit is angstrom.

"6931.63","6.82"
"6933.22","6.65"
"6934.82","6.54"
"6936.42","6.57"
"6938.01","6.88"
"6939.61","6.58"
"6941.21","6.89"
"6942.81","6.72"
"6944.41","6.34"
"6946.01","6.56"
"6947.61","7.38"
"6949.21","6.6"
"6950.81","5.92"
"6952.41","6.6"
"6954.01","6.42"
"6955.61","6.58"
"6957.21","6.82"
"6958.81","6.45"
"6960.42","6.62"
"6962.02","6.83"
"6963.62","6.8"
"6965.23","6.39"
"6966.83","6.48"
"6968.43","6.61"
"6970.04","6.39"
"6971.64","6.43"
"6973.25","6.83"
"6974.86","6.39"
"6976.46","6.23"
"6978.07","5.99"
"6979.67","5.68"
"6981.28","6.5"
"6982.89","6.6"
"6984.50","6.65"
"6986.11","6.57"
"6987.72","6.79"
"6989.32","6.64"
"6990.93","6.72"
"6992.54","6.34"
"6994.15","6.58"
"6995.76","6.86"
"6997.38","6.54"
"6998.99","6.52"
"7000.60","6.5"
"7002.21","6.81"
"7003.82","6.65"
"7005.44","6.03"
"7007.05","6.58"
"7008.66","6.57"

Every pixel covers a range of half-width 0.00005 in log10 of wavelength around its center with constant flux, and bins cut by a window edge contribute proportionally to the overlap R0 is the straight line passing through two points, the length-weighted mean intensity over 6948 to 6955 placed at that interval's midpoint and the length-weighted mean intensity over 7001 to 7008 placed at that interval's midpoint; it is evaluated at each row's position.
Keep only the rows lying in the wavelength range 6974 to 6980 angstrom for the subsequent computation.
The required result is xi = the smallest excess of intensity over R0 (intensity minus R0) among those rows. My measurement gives -0.81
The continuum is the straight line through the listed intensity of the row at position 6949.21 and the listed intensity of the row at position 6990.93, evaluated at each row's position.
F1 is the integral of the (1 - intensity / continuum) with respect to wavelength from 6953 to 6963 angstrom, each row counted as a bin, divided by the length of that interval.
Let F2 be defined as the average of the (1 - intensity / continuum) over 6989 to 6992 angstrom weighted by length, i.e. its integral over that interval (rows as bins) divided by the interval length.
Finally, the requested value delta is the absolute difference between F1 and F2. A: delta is 0.009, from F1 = 0.000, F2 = 0.009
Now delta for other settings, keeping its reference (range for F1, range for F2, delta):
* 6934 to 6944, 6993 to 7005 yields 0.037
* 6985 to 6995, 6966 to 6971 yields 0.009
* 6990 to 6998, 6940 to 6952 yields 0.023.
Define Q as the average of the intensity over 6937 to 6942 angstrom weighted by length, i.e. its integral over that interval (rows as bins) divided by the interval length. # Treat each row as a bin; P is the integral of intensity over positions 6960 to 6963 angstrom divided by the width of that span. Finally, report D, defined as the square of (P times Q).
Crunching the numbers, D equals 2097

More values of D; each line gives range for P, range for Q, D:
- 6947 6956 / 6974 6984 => 1684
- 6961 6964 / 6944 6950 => 2113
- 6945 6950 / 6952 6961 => 2016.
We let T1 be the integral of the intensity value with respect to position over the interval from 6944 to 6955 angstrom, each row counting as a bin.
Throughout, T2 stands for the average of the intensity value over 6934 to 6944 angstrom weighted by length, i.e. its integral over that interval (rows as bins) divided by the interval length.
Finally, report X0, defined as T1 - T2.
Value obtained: 65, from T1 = 72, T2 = 6.68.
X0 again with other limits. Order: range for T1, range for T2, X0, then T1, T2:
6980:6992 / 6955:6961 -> 73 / 79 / 6.61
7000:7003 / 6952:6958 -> 13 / 20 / 6.61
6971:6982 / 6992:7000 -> 63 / 69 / 6.57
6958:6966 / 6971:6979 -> 47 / 53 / 6.36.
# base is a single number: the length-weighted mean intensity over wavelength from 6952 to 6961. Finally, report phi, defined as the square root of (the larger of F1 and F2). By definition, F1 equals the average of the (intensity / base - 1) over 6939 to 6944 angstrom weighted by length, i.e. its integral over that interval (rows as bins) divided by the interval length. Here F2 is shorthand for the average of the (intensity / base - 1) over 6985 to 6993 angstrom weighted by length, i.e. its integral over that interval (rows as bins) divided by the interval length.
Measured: 0.138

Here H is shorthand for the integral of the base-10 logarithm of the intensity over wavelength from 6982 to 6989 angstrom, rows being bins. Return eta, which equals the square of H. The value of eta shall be 33.2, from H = 5.8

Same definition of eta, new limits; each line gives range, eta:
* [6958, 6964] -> 24.4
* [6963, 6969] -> 24.0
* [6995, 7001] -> 24.2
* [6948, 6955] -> 32.1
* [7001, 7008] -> 32.5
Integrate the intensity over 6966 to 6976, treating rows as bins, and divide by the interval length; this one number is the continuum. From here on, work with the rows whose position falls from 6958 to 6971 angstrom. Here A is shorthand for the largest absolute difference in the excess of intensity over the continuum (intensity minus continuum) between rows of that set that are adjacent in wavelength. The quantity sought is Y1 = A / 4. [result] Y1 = 0.10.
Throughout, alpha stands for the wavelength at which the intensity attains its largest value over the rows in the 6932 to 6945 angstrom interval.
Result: 6941.21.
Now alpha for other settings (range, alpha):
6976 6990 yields 6987.72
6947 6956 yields 6947.61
